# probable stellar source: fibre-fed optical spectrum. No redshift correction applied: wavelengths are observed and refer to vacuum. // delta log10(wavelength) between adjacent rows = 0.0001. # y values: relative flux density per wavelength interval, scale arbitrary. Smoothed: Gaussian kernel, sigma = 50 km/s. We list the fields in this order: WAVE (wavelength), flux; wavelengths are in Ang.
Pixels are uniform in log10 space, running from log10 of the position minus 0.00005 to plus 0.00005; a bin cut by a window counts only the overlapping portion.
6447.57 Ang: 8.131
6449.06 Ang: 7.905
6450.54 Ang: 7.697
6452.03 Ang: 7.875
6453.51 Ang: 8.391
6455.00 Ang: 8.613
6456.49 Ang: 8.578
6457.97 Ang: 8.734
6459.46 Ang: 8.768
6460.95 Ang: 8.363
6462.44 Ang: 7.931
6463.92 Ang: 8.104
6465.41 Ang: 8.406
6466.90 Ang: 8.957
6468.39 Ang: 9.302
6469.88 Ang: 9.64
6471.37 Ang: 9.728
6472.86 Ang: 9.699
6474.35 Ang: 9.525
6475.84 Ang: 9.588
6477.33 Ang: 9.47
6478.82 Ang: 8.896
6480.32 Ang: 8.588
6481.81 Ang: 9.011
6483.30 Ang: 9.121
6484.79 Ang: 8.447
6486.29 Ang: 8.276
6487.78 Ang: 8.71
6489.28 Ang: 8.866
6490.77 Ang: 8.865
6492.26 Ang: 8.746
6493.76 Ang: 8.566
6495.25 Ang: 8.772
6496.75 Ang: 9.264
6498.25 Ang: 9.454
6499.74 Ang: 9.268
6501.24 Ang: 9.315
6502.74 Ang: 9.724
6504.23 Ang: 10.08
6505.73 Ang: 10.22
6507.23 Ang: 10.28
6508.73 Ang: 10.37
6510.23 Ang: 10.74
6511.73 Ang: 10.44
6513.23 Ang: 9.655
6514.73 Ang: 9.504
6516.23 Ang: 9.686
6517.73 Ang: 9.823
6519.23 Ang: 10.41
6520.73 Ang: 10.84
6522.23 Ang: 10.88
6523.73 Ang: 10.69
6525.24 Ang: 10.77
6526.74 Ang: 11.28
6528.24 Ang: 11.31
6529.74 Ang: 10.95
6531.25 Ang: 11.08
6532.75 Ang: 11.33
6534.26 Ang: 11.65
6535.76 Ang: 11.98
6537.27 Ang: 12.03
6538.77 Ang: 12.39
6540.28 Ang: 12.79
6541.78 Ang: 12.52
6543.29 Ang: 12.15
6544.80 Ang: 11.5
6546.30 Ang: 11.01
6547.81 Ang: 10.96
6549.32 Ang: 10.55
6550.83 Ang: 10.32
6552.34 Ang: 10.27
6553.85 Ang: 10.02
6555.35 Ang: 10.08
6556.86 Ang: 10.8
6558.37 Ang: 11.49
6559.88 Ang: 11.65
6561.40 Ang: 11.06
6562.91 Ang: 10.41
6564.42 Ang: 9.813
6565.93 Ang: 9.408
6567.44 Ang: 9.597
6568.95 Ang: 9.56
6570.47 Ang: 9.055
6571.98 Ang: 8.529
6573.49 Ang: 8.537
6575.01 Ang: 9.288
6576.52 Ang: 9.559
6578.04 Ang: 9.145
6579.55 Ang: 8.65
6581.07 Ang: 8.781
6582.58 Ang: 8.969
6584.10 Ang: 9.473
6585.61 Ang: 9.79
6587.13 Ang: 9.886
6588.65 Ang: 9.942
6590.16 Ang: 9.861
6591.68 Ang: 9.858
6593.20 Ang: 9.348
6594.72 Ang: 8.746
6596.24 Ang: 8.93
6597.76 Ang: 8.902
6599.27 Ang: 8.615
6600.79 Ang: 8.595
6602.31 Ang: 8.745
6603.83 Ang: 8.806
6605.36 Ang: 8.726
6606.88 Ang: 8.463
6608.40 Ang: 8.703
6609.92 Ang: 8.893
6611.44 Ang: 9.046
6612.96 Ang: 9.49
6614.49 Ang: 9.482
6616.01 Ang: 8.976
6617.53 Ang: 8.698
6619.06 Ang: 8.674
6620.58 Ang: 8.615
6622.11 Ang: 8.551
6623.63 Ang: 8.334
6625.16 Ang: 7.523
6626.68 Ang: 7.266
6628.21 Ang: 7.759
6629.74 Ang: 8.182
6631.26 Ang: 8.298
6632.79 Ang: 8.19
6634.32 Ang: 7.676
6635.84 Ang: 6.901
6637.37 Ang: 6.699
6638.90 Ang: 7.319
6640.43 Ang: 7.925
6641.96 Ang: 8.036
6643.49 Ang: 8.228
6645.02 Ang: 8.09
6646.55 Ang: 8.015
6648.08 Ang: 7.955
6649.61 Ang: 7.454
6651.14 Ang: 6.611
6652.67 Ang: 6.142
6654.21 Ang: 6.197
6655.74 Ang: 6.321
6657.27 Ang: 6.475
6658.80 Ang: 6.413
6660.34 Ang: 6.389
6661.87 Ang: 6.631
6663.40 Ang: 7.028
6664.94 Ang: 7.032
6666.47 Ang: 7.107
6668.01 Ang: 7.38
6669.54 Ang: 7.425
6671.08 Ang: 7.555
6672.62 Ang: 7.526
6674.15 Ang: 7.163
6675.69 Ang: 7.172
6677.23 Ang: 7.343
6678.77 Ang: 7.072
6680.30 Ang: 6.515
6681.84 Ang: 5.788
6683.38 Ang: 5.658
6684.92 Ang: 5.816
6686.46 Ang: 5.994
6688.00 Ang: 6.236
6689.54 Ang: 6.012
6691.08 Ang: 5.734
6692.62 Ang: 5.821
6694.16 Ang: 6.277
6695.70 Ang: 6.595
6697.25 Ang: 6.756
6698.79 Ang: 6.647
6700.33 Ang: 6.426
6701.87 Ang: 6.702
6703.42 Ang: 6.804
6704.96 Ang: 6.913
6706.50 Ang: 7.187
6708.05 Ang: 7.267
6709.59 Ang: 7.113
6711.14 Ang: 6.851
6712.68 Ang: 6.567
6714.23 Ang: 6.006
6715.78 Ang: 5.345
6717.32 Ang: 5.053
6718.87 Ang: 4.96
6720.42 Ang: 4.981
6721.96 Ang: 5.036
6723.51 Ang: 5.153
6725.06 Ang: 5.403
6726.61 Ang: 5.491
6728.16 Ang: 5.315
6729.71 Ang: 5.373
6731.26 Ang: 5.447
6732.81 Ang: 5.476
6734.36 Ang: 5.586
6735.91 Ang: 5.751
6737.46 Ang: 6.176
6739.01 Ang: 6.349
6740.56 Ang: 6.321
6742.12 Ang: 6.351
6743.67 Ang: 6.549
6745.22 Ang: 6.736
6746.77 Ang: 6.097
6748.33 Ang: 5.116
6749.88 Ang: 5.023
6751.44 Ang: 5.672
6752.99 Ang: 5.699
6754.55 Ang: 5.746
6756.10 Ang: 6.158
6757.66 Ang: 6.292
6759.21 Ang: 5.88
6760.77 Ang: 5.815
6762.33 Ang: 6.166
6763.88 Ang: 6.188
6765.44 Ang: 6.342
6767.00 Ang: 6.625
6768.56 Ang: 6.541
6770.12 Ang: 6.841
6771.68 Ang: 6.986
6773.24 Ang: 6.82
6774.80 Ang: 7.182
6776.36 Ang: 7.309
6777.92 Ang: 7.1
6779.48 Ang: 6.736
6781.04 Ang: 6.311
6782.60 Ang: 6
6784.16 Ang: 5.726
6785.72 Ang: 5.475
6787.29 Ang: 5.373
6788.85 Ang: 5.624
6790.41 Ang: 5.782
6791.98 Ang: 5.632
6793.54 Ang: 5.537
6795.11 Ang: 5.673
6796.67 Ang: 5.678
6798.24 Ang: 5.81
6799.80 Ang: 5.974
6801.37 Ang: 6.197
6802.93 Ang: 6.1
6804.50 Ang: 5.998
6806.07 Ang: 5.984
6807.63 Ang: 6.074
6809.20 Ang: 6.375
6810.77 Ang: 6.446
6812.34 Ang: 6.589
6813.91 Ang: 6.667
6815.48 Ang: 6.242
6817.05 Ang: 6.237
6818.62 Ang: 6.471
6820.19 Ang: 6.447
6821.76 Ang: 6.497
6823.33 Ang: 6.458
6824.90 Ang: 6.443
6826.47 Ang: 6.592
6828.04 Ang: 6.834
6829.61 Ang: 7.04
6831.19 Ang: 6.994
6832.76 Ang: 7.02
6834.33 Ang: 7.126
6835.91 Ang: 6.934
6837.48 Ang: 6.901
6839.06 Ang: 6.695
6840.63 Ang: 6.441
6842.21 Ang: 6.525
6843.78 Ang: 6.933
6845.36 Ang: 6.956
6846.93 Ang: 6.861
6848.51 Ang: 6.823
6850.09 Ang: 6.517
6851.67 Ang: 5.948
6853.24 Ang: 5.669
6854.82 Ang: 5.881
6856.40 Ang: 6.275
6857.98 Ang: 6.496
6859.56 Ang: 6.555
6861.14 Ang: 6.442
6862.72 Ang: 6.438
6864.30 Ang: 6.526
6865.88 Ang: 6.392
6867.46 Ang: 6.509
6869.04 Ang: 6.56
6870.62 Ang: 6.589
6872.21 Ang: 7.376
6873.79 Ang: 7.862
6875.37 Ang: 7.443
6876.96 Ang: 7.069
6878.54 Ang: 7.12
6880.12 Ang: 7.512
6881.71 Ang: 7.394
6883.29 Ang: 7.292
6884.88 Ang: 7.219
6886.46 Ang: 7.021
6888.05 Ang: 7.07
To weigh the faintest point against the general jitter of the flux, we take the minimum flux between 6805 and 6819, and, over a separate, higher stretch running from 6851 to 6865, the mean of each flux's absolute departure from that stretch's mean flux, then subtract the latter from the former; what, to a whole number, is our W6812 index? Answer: 6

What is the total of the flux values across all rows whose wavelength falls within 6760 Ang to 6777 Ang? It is 73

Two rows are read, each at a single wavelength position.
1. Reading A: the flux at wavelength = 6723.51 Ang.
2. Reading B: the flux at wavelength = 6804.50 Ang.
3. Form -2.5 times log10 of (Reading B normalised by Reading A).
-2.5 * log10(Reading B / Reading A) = -0.16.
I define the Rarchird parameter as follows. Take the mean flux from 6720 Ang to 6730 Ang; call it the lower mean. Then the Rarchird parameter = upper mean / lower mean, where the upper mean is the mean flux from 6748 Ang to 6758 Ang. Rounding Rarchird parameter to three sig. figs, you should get 1.08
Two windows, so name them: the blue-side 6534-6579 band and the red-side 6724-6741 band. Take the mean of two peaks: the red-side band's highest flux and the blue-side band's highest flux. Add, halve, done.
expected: 9.6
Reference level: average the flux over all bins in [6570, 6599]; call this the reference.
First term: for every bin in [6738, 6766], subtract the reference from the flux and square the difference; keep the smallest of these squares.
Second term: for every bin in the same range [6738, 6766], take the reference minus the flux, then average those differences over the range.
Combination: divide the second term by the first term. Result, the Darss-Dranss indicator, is 0.52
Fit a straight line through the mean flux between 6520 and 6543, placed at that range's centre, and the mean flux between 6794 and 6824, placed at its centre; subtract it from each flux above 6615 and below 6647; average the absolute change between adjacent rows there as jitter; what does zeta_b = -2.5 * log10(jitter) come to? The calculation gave 1.32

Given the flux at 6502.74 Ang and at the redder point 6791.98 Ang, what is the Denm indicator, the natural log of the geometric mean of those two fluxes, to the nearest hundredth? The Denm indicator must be 2.00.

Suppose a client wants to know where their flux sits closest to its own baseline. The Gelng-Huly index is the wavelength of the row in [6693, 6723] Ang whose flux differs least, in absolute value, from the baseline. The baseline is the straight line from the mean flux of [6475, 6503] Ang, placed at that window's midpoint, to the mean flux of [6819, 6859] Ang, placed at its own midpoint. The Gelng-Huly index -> 6708.05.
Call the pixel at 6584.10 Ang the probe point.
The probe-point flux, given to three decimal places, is 9.473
